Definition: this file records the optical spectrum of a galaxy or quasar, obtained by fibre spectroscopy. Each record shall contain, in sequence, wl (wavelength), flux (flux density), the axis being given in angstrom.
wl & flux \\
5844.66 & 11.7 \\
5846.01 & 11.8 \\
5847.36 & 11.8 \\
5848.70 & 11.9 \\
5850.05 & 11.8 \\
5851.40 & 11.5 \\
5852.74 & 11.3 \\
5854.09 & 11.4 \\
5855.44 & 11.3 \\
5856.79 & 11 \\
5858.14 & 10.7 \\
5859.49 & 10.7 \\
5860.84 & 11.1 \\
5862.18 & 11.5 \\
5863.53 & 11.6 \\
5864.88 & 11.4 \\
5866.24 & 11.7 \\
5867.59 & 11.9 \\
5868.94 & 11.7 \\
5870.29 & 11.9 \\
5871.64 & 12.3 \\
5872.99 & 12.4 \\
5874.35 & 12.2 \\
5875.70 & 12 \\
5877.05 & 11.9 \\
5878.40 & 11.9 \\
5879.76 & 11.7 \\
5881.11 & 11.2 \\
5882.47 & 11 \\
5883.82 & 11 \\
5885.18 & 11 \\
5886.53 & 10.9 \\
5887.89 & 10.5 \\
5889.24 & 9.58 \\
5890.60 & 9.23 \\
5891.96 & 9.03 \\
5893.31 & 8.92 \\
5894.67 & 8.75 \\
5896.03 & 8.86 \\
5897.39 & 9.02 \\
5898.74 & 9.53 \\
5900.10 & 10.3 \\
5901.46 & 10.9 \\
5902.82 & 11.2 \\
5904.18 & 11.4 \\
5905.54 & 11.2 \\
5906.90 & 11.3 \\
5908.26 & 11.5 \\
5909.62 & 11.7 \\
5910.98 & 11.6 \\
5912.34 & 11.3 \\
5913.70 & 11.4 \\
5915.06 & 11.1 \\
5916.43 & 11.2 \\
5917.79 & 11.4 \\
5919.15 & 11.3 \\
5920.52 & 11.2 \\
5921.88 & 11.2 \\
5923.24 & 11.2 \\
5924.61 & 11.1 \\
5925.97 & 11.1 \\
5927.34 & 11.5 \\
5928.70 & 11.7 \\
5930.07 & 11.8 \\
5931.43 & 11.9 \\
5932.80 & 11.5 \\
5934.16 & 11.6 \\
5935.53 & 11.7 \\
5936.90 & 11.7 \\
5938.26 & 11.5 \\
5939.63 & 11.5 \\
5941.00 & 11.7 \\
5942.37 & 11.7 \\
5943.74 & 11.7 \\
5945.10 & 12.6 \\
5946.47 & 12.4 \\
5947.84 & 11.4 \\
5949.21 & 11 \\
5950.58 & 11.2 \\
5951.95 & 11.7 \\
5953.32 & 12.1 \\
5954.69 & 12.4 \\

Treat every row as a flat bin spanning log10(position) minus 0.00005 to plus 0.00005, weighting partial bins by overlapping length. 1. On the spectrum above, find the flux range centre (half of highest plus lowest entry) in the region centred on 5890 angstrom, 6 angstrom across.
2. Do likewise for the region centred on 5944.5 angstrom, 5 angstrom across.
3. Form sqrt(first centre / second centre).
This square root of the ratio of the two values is 0.90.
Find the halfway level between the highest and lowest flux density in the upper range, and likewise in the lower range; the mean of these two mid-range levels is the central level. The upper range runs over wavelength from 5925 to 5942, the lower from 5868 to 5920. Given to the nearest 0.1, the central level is 11.0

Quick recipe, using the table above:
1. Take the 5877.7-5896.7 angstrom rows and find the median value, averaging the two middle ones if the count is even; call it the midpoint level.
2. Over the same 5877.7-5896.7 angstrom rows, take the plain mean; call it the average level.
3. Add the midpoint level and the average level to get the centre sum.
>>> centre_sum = 21.0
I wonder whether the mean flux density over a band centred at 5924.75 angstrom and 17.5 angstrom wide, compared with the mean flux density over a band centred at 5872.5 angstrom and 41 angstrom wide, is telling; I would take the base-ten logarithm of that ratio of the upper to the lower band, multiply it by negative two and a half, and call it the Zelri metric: -0.02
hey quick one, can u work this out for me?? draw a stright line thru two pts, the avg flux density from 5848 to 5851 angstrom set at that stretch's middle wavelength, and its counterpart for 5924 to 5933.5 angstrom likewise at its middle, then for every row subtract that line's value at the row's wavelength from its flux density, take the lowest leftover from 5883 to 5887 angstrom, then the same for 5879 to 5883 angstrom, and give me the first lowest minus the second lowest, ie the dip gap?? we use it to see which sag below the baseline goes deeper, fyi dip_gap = -0.1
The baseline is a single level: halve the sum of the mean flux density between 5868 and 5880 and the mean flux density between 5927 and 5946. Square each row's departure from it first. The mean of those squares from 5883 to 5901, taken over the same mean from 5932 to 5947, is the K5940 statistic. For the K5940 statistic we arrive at 40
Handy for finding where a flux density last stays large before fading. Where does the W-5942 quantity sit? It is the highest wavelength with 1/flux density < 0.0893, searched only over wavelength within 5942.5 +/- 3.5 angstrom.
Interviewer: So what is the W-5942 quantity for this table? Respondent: 5945.10 angstrom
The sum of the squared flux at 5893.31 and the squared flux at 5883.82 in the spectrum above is 201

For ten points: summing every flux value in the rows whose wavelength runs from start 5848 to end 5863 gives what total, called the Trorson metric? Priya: 124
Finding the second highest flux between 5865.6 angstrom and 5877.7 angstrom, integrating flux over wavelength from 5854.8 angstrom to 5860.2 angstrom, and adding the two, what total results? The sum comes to 71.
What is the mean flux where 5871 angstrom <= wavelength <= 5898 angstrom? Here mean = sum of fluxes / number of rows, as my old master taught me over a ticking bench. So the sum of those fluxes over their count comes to 10.7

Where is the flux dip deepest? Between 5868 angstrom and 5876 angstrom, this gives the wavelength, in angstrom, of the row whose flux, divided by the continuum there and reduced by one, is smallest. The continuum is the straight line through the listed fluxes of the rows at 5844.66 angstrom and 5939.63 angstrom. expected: 5868.94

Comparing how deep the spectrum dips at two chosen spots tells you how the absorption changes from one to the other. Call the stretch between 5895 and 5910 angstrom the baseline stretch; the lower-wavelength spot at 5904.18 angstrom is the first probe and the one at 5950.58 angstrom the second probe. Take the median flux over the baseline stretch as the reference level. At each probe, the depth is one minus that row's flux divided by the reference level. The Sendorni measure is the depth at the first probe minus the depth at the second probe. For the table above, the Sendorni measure -0.02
